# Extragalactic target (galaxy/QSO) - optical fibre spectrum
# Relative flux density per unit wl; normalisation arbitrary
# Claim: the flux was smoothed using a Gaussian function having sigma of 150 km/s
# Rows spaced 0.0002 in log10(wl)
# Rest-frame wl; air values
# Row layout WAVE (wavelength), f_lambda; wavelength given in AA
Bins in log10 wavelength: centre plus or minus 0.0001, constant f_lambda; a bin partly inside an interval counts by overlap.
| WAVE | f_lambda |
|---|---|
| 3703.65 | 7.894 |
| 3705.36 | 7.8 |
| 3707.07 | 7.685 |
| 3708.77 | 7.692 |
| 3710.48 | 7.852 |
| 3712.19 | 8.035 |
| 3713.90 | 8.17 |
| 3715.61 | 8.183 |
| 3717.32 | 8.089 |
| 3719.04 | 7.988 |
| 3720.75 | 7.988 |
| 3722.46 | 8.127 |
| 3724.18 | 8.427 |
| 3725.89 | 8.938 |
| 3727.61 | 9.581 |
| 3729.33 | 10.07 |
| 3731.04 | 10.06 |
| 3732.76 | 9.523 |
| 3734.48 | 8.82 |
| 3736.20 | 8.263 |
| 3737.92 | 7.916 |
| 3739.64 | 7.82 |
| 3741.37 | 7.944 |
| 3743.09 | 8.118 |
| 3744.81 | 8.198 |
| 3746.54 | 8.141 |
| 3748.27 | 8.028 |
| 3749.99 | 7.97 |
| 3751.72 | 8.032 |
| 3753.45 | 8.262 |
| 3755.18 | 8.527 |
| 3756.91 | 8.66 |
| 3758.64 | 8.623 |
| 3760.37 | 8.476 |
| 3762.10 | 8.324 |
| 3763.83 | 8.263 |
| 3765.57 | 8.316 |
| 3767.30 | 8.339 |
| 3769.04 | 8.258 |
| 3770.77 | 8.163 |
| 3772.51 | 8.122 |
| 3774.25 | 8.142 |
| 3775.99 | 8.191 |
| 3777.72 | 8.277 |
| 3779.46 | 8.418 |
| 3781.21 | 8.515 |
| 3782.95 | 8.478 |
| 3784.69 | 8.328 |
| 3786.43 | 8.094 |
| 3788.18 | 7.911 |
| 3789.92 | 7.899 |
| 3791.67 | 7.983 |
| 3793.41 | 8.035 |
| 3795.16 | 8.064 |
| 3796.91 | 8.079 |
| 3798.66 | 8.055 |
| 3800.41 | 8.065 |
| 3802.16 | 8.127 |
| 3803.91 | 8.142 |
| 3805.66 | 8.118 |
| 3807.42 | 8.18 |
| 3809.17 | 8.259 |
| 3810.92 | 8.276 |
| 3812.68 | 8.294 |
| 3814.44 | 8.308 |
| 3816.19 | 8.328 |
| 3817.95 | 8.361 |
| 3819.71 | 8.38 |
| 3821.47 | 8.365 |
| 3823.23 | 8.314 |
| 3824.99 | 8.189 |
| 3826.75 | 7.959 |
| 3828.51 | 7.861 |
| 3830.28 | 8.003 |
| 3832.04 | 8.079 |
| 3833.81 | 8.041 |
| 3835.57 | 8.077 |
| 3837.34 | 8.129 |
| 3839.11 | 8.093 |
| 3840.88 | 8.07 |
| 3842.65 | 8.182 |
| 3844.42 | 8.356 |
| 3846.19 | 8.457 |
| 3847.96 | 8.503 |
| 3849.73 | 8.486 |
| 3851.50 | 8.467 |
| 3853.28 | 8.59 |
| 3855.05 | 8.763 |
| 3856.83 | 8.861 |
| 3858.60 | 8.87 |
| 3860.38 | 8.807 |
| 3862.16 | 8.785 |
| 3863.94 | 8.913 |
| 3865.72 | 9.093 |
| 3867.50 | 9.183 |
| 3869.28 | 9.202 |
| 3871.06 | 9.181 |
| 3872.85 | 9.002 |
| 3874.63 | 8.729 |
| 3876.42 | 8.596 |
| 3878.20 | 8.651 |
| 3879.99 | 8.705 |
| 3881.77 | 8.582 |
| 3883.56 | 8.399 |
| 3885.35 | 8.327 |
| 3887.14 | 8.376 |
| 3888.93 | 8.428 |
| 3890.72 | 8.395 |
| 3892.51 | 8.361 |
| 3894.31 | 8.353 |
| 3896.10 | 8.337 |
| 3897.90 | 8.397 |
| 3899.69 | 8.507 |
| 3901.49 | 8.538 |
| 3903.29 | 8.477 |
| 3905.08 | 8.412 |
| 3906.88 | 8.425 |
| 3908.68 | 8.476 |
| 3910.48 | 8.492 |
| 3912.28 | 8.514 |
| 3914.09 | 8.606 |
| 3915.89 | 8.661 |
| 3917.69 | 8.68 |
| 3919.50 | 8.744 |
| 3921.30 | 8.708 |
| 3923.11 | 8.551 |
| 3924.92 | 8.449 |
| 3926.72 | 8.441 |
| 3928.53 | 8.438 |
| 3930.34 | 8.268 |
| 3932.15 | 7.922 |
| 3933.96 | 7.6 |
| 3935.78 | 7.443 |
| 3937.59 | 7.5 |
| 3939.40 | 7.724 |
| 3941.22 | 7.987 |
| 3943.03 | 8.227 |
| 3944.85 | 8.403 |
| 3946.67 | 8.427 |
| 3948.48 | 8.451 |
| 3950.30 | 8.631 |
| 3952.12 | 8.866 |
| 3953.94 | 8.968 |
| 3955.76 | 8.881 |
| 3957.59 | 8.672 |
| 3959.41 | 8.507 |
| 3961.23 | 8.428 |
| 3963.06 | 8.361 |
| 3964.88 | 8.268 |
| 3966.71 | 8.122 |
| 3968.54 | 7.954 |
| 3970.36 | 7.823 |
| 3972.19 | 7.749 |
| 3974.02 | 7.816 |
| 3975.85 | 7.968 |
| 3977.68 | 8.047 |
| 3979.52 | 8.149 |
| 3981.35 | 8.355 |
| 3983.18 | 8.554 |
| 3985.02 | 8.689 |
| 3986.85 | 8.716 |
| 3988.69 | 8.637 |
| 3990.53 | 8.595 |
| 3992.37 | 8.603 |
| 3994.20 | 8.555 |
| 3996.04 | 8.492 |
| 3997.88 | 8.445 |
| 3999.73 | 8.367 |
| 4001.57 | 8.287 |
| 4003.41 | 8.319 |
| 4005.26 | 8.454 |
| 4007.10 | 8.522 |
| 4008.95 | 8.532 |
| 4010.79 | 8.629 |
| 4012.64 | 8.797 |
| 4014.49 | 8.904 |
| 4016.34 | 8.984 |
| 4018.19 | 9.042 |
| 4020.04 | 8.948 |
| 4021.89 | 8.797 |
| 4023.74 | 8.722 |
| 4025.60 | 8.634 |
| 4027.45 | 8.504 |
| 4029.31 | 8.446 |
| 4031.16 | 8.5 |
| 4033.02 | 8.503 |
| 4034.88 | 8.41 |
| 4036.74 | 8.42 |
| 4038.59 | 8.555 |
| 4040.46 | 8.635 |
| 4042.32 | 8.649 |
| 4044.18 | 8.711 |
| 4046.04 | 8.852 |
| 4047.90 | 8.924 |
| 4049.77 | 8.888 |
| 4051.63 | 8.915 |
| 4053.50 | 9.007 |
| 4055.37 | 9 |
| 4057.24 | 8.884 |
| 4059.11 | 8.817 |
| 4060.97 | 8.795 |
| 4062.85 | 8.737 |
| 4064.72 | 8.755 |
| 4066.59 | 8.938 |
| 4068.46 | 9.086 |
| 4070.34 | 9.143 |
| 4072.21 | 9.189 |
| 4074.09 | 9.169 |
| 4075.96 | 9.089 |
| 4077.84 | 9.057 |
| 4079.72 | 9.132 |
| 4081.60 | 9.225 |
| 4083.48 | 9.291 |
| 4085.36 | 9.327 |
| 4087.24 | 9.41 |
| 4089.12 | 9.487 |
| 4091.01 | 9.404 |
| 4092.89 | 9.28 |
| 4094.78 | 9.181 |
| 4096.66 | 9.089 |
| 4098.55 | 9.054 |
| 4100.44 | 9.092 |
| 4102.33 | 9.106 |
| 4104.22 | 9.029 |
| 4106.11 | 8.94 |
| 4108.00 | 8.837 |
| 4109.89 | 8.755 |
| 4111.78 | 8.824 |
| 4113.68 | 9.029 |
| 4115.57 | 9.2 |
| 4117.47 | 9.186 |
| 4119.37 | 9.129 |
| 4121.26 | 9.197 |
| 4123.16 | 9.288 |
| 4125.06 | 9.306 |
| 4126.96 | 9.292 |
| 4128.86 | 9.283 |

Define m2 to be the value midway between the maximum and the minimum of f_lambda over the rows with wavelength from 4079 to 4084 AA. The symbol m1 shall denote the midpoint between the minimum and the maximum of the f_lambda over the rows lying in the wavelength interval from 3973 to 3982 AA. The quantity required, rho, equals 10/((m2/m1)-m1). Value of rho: -1.44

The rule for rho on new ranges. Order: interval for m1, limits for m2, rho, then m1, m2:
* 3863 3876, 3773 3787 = -1.24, 9.0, 8.3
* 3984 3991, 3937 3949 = -1.29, 8.7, 8.0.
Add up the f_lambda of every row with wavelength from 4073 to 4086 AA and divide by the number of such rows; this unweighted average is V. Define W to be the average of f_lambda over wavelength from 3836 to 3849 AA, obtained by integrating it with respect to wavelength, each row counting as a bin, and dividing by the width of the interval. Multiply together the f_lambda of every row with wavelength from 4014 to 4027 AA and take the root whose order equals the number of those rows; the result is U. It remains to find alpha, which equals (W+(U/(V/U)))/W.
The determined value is 2.04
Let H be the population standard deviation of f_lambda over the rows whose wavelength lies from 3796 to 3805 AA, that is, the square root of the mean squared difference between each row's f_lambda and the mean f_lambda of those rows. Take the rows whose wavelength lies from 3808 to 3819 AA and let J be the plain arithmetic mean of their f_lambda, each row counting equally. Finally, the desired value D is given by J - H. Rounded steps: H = 0.03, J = 8.3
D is 8.27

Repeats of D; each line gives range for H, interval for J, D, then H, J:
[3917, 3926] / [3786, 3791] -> 7.86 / 0.11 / 8.0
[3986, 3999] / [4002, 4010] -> 8.37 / 0.08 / 8.5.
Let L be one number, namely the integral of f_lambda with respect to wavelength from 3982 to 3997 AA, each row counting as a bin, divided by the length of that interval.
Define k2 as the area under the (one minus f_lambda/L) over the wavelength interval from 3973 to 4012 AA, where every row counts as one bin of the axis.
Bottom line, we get 0.8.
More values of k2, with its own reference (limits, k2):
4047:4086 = -1.9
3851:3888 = -0.7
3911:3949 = 1.5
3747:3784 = 1.3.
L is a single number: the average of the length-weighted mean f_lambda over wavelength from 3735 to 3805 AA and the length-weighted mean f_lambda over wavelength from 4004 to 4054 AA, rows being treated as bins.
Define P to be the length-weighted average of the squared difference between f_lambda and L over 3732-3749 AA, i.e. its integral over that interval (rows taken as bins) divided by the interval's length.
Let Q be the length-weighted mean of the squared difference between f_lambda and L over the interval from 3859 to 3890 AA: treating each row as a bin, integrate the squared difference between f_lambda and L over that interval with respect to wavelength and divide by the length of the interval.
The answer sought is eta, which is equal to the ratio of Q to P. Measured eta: 0.7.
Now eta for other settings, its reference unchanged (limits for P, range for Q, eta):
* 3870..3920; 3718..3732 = 17.8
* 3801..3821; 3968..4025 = 2.7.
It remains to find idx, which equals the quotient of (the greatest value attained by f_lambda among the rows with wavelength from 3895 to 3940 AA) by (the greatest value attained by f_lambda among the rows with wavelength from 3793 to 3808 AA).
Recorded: 1.07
